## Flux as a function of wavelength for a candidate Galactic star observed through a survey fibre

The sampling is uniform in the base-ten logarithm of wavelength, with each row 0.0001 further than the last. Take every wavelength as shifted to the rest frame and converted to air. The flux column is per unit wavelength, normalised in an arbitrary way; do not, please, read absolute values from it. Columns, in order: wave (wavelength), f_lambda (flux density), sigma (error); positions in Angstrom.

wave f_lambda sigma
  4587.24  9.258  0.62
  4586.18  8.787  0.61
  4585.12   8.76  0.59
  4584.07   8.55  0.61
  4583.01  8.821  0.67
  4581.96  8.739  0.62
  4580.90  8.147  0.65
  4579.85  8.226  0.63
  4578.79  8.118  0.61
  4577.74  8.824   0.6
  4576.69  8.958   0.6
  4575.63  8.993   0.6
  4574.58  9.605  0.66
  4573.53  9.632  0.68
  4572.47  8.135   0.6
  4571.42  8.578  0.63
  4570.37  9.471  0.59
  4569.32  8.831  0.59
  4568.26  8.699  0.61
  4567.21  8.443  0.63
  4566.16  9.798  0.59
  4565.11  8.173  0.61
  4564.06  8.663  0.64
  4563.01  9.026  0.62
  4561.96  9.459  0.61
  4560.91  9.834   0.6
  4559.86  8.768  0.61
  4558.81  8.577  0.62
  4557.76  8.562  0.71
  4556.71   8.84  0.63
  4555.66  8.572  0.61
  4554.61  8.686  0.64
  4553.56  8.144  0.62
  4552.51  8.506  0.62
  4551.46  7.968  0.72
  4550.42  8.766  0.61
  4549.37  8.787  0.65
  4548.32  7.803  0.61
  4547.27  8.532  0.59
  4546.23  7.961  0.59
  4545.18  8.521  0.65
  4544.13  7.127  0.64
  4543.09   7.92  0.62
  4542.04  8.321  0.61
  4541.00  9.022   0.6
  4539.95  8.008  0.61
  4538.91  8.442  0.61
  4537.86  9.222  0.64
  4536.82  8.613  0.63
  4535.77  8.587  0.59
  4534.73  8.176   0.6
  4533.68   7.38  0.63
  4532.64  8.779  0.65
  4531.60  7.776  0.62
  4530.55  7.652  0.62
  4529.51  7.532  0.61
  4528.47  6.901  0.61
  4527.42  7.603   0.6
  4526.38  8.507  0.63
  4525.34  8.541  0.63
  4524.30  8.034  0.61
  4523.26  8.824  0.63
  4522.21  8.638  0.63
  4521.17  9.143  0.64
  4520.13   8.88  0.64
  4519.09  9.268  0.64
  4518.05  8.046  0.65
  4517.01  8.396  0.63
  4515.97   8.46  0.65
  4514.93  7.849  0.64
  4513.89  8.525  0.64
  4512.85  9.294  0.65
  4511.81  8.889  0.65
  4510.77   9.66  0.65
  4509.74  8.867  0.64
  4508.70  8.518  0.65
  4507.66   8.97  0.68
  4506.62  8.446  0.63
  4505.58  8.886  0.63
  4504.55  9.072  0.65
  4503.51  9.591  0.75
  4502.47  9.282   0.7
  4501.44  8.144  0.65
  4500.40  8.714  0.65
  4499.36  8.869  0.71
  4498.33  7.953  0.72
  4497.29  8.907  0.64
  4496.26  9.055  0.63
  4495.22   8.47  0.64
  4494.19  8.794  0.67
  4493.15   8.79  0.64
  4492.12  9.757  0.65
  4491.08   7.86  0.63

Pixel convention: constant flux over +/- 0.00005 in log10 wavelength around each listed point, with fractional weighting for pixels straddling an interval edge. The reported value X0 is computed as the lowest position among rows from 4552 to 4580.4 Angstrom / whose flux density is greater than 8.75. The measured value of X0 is 4556.71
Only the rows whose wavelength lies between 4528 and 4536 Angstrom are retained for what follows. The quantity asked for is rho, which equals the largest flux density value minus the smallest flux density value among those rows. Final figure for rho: 1.9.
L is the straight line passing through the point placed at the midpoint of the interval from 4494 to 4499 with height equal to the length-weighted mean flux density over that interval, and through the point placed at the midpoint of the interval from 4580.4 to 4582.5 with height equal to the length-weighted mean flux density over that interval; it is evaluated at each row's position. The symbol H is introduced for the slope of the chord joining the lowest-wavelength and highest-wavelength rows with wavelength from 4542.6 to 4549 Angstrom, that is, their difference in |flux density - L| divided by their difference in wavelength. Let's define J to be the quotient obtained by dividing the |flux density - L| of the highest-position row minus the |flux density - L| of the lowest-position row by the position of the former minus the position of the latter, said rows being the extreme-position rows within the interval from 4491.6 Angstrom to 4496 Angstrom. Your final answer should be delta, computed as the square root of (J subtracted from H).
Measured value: 0.56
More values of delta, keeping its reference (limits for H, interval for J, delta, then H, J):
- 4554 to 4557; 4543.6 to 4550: 0.54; 0.08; -0.22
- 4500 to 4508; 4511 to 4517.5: 0.23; 0.04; -0.01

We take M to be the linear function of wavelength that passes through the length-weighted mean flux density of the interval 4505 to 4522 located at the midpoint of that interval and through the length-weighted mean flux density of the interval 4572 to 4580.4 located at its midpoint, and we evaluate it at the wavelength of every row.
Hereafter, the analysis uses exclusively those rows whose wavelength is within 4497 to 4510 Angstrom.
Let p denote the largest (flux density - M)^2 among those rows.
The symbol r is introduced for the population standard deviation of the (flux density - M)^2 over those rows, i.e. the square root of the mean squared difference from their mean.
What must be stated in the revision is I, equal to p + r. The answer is 0.9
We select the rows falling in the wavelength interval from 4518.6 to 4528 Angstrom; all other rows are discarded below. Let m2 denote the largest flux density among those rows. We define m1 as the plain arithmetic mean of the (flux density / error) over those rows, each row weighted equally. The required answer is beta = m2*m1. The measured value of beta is 127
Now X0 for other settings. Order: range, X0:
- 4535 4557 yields 4537.86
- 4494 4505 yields 4494.19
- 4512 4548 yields 4512.85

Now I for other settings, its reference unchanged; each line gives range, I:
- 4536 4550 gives 3.5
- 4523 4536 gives 4.5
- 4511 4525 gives 1.1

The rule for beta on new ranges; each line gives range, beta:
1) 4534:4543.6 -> 128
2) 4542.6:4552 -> 114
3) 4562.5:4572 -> 142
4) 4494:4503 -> 121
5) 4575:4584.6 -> 125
